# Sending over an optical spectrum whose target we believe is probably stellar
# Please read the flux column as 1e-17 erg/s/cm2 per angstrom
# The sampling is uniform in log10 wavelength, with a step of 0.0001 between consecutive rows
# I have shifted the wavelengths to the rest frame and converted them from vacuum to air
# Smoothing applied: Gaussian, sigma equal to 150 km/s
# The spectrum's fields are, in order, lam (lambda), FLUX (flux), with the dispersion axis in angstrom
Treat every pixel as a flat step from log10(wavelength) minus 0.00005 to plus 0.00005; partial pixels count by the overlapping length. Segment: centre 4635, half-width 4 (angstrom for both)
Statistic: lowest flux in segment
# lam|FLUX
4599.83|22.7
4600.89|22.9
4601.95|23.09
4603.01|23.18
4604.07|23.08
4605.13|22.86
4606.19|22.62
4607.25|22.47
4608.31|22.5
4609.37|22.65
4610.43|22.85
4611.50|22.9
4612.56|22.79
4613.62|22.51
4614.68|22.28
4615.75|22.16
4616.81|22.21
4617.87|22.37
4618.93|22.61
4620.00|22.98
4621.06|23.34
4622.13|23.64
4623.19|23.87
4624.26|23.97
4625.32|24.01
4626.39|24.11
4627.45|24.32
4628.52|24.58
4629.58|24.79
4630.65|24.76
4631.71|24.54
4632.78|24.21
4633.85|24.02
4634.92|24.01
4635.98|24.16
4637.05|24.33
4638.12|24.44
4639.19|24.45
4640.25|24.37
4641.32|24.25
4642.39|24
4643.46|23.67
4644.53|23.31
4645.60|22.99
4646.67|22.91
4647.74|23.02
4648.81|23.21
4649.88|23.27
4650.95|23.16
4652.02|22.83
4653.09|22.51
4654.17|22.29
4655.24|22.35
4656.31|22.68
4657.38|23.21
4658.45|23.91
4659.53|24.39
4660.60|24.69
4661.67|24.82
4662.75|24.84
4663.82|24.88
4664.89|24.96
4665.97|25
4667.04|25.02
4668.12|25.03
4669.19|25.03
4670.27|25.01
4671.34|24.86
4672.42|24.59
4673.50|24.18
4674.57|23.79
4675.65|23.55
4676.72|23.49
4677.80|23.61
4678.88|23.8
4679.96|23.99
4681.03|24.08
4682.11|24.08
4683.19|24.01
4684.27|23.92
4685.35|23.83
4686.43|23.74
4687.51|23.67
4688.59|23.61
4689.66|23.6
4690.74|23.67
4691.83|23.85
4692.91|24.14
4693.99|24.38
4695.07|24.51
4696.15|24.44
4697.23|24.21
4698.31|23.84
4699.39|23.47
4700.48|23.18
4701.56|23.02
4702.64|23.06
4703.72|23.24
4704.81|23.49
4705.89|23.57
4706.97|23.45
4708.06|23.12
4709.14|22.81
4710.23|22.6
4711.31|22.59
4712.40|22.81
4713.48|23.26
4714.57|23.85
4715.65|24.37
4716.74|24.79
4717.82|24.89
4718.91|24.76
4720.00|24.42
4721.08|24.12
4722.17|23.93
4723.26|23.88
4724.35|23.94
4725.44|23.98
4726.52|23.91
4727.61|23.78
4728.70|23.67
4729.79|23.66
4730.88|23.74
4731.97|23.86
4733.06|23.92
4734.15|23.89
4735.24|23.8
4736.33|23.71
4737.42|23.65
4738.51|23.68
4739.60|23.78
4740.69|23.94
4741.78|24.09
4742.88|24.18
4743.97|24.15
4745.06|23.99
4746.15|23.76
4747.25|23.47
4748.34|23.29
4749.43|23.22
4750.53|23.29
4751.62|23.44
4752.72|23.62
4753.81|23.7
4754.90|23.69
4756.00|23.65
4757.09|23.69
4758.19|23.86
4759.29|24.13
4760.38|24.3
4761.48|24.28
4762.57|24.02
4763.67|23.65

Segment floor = 24.01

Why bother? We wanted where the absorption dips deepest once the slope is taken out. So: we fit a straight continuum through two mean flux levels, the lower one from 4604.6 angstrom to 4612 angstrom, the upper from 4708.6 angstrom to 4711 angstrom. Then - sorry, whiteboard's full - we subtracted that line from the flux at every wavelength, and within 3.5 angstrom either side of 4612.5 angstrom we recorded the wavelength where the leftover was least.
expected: 4615.75 angstrom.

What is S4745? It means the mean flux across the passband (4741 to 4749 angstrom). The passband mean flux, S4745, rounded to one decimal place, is 23.8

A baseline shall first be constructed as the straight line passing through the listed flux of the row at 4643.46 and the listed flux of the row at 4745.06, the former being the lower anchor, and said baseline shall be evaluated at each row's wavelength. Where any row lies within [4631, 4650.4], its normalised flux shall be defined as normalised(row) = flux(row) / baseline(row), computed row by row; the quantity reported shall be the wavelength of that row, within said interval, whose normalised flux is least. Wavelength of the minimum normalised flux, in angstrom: 4646.67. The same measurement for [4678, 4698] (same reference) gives 4689.66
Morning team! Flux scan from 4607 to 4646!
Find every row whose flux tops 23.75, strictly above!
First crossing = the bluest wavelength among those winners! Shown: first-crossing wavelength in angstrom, 4623.19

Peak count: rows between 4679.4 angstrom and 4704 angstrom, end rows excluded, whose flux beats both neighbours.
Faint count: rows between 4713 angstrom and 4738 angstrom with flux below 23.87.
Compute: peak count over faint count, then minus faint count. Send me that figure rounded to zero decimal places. -10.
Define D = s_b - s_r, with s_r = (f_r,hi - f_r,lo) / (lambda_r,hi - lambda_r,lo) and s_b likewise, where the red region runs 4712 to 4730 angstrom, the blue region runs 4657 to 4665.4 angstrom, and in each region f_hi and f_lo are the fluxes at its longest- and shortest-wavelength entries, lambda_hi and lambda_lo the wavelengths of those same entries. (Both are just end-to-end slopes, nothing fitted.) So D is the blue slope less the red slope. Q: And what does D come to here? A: 0.18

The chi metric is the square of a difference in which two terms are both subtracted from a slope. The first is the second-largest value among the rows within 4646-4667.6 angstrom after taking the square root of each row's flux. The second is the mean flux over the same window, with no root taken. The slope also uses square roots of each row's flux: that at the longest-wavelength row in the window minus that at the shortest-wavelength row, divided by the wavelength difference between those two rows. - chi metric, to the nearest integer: 823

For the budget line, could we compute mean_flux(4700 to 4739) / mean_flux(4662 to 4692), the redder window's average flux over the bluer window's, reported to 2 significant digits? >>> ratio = 0.98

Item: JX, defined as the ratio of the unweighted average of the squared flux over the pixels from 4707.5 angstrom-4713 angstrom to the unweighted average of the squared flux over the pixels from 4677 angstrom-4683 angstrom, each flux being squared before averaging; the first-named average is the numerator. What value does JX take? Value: 0.91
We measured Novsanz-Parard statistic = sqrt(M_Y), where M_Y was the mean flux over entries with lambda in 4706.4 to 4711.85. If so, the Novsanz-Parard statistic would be 4.79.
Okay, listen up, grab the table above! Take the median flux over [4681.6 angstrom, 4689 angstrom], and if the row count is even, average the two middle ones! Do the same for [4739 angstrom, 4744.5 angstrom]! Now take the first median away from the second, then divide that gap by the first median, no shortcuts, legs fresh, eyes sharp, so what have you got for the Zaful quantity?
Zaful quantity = 0.01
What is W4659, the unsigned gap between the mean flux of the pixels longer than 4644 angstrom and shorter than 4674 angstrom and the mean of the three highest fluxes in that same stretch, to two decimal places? 1.14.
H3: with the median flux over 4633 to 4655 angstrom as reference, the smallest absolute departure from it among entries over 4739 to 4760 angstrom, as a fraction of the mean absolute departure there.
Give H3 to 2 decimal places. 0.06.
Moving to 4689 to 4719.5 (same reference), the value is 0.00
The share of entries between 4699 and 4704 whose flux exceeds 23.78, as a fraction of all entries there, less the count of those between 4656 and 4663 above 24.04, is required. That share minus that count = -4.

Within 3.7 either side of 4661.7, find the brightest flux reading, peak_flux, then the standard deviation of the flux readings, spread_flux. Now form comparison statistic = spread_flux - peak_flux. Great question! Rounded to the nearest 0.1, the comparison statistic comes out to -24.6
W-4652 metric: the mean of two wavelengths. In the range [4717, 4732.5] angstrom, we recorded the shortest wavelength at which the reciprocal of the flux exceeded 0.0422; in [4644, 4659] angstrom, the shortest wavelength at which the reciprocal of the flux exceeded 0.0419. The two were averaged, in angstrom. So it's 4686.6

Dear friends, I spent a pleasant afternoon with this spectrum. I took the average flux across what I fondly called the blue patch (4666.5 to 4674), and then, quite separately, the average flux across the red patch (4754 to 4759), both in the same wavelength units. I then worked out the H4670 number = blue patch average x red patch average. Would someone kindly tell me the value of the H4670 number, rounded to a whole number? 589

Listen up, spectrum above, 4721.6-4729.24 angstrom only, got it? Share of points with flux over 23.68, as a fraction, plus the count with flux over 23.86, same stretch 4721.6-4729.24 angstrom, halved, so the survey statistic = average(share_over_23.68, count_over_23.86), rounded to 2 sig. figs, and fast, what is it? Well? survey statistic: 2.9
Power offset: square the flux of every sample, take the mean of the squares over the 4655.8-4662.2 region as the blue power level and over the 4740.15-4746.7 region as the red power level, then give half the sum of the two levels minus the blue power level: 1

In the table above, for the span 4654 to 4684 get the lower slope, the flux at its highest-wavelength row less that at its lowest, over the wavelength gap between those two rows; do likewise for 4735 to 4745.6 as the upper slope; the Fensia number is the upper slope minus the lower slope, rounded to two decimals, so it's -0.04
